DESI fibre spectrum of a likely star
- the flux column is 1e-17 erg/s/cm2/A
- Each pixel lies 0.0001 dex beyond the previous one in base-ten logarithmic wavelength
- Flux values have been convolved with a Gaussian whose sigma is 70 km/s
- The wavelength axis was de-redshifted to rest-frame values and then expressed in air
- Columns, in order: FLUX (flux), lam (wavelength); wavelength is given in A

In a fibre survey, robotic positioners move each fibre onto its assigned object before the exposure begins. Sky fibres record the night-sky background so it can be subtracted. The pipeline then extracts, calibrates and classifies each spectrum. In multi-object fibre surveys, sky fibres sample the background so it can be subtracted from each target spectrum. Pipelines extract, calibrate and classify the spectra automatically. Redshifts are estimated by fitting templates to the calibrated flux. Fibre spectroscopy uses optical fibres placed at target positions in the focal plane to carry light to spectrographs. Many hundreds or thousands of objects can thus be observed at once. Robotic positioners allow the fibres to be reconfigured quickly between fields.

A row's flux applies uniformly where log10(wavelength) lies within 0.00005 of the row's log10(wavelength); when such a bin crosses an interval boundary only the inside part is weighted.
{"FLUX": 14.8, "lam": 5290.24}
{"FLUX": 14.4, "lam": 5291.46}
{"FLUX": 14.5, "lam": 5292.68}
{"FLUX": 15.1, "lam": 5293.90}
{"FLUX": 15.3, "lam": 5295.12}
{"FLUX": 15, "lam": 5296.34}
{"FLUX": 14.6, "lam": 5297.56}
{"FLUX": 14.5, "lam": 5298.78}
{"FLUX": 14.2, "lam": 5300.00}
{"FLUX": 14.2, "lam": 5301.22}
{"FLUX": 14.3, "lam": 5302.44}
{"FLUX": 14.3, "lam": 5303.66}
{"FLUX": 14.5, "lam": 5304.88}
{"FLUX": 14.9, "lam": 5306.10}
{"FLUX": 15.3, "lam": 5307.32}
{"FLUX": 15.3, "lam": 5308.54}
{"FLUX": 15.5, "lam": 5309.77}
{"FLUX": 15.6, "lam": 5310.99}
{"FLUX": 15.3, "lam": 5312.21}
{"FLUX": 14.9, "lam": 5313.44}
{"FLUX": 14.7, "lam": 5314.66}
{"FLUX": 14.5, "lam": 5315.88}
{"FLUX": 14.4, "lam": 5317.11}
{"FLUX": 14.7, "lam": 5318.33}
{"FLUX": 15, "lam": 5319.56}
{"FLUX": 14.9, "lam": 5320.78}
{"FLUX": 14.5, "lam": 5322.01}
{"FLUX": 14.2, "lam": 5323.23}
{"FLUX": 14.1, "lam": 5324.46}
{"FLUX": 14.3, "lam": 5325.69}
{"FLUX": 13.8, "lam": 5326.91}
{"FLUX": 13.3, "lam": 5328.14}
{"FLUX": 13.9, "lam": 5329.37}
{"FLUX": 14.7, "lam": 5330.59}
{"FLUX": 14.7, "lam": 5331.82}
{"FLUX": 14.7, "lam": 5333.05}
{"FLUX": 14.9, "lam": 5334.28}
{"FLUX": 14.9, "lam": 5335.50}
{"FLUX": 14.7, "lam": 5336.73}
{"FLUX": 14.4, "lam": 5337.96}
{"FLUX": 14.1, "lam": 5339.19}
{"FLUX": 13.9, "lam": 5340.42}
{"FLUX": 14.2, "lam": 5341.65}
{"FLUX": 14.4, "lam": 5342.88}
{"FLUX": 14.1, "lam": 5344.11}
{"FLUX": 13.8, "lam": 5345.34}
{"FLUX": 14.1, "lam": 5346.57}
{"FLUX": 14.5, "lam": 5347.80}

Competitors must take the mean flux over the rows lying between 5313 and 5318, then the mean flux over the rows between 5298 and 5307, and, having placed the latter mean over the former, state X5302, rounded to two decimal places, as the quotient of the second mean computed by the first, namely 0.99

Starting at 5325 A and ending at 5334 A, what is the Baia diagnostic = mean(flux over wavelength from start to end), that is 14.2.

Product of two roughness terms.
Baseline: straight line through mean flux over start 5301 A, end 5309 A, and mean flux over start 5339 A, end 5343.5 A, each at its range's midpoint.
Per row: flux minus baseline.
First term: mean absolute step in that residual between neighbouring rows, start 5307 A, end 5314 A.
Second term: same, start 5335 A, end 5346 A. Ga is 0.052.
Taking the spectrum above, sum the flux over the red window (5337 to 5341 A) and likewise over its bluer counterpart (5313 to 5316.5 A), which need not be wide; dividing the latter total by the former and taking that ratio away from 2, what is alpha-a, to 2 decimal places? 0.96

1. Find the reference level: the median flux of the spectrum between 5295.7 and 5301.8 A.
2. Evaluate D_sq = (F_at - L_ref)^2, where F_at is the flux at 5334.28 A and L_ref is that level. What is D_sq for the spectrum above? 0.16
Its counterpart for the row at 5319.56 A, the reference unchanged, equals 0.25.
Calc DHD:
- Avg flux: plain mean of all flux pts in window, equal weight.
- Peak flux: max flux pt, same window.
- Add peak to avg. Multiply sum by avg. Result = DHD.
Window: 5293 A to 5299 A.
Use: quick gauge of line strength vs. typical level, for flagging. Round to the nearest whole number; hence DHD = 450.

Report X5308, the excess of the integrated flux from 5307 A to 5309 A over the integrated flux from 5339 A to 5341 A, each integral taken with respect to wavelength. 3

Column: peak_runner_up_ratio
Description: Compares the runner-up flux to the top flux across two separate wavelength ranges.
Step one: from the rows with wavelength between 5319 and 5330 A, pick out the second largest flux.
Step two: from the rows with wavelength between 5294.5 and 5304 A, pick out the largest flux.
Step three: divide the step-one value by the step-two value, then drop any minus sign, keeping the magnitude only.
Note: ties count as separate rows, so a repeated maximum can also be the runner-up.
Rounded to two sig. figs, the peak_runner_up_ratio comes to 0.97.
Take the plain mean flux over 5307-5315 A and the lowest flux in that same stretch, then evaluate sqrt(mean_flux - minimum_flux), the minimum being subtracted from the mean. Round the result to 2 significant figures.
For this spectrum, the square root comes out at 0.73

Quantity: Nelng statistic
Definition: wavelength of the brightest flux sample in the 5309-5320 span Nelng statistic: 5310.99 A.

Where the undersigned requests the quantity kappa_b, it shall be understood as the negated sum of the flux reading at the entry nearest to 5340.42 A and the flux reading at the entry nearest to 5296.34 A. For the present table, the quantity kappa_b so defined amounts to -28.9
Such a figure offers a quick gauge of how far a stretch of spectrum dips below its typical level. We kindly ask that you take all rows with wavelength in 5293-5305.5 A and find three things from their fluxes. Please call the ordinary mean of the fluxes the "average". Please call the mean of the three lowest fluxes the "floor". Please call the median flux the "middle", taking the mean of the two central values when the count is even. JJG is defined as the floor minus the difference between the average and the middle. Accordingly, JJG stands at 14.1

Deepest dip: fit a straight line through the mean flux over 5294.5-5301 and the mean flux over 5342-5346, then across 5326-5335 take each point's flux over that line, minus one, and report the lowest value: -0.071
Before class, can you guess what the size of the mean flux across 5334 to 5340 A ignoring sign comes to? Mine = 14.6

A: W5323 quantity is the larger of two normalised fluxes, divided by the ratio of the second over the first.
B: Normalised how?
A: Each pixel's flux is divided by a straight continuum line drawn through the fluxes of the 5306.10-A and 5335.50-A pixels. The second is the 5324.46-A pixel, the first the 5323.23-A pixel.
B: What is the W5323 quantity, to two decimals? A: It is 0.96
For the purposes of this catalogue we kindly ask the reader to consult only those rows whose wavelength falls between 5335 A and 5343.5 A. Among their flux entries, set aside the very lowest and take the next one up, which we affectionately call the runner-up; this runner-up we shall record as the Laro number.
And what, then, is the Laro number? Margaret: 14.1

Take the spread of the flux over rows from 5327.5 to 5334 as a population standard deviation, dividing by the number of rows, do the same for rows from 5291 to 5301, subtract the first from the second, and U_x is -0.21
